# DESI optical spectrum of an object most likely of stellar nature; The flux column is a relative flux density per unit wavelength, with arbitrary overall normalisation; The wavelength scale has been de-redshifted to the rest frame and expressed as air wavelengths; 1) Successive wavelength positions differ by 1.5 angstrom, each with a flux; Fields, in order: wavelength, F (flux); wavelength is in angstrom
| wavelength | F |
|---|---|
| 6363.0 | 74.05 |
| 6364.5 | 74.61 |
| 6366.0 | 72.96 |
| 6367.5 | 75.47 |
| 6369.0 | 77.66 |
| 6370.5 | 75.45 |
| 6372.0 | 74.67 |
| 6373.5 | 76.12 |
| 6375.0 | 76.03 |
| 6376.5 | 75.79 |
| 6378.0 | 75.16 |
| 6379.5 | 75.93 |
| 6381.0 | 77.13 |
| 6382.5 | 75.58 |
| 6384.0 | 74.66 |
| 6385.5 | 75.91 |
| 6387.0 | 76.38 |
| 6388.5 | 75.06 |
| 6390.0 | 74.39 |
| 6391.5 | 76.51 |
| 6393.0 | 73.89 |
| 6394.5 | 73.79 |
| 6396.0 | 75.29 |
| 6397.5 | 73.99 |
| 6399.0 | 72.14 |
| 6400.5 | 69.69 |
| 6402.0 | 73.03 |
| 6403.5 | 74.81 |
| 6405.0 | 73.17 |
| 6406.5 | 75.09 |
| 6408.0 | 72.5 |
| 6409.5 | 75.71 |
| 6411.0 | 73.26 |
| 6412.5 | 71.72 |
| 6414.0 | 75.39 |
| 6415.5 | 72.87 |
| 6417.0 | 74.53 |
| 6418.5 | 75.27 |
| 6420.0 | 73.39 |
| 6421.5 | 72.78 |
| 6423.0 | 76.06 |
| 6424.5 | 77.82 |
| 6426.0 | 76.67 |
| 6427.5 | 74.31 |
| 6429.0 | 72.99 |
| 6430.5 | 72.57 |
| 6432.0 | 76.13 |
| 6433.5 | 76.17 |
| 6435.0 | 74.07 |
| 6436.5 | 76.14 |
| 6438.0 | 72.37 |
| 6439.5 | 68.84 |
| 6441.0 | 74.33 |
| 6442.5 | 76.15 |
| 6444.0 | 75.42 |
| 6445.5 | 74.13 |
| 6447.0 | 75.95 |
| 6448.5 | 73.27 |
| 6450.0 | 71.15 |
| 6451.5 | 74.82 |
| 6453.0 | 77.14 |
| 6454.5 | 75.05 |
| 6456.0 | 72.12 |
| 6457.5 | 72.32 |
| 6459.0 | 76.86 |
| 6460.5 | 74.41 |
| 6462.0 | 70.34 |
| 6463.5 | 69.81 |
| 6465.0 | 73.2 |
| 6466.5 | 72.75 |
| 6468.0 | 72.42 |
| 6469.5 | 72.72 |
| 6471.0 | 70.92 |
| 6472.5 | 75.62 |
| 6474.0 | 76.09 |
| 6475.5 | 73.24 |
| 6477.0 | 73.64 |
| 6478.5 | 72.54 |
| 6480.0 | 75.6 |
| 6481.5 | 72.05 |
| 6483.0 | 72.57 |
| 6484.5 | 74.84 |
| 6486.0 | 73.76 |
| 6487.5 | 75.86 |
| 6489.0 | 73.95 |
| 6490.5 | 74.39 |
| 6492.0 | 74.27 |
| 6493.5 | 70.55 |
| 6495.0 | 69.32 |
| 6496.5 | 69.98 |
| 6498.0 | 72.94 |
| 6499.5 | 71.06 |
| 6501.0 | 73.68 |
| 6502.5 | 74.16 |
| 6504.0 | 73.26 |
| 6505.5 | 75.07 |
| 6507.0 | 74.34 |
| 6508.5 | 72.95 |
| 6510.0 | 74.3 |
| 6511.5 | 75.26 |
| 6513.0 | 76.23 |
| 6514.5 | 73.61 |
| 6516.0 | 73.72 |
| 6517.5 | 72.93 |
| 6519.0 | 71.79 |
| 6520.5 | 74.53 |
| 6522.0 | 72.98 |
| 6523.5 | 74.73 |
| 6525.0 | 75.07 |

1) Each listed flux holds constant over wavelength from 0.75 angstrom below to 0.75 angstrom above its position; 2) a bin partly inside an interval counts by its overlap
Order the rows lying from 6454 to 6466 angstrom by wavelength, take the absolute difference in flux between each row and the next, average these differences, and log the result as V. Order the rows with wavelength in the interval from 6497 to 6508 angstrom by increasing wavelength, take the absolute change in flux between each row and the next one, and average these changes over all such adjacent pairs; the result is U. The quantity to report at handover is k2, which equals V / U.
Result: 1.8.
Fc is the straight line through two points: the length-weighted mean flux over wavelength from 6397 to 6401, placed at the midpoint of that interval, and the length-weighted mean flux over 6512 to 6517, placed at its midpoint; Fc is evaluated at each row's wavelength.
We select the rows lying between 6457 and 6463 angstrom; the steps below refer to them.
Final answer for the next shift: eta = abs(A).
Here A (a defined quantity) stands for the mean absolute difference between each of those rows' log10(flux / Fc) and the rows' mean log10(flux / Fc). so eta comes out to 0.013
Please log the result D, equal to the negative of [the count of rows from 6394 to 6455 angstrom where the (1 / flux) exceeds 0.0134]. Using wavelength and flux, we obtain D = -23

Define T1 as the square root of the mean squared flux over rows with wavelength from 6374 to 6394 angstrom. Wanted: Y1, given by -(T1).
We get -75.6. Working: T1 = 75.6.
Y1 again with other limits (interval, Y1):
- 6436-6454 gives -74.2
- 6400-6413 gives -73.2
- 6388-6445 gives -74.2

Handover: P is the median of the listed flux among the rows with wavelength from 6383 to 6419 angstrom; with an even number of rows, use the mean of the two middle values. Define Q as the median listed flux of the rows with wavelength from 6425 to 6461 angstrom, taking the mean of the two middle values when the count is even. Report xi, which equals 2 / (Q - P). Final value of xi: -22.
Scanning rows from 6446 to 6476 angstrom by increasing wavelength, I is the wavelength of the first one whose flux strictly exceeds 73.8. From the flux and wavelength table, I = 6447.0 angstrom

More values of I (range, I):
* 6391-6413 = 6391.5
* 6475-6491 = 6480.0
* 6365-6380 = 6367.5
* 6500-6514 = 6502.5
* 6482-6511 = 6484.5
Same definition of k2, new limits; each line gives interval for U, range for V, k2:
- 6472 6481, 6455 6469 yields 1.3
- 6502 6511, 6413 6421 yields 1.4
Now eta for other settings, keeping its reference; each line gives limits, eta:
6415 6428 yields 0.008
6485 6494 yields 0.007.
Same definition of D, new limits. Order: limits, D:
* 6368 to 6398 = -4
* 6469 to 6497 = -14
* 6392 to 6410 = -8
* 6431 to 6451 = -7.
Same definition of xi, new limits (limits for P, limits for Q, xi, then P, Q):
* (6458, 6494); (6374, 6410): 1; 73.4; 75.1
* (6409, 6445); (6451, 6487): -2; 74.4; 73.2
